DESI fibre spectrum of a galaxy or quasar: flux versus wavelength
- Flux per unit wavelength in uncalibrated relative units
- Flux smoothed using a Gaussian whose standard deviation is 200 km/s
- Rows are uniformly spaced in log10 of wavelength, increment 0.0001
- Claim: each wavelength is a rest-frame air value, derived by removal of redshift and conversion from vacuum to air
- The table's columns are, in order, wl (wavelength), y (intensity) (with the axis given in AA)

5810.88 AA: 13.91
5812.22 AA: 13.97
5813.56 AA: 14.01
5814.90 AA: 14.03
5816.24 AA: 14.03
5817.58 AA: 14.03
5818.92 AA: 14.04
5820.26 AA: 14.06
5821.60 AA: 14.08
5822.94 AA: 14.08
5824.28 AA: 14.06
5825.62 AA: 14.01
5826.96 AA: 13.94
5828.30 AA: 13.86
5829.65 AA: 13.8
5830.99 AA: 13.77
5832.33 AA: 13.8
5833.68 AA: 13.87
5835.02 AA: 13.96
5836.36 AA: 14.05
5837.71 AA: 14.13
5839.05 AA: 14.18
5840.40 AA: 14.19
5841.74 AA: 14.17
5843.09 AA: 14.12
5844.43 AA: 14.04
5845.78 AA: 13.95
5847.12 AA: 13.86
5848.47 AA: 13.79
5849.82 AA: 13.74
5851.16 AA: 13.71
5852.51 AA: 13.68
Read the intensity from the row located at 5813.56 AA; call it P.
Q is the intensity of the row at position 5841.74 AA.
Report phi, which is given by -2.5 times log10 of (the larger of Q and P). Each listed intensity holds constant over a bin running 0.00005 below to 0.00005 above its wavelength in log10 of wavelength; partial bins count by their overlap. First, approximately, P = 14.01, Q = 14.17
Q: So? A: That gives -2.878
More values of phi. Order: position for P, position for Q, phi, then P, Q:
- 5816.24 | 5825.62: -2.868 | 14.03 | 14.01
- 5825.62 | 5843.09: -2.875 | 14.01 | 14.12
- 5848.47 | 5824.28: -2.870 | 13.79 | 14.06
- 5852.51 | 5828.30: -2.854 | 13.68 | 13.86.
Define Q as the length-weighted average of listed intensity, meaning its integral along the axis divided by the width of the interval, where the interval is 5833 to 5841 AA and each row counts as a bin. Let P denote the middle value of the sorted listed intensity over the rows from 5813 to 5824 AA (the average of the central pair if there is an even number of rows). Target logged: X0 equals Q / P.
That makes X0 1.00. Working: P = 14.0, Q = 14.1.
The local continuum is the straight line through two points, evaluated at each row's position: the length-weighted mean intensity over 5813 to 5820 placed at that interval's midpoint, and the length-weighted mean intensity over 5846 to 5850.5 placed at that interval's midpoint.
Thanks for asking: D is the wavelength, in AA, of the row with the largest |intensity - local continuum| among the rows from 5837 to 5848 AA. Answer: 5840.40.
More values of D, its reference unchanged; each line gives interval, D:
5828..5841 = 5840.40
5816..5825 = 5822.94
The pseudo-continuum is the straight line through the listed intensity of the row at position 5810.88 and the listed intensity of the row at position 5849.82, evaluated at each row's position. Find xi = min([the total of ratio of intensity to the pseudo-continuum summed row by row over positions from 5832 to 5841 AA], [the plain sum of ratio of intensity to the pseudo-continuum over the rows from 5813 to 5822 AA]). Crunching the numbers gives 7.08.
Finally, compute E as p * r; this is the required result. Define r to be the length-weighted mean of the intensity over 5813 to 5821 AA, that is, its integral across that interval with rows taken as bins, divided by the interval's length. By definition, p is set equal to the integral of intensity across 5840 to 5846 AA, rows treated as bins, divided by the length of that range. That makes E 198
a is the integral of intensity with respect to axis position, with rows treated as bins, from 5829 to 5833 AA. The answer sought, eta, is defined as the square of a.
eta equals 3051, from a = 55.2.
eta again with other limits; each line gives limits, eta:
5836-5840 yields 3183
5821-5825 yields 3173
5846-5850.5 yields 3874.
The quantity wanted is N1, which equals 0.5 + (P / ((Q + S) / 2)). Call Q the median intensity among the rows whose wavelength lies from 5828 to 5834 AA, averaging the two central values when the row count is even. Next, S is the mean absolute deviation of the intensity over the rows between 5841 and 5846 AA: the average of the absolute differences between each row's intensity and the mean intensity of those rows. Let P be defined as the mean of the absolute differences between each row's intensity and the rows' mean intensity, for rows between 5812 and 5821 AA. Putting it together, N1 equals 0.503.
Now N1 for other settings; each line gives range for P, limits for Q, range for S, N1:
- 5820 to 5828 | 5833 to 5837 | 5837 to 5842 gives 0.506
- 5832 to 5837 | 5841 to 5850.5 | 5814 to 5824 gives 0.512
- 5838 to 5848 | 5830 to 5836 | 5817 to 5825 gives 0.515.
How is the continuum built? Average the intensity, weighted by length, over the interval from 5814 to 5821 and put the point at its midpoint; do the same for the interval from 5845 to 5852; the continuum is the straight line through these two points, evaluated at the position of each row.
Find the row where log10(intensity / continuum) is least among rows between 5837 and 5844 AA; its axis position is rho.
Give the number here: 5837.71 AA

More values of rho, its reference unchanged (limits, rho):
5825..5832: 5830.99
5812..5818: 5812.22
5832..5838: 5832.33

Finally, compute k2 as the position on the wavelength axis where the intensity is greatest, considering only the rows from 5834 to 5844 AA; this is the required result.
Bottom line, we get 5840.40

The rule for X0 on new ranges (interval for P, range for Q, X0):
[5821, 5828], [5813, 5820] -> 1.00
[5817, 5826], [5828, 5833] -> 0.98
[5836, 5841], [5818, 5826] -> 0.99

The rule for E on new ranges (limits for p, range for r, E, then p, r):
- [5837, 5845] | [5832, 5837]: 197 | 14.1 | 13.9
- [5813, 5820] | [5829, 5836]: 194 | 14.0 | 13.9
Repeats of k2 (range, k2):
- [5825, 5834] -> 5825.62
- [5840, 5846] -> 5840.40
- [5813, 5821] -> 5820.26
